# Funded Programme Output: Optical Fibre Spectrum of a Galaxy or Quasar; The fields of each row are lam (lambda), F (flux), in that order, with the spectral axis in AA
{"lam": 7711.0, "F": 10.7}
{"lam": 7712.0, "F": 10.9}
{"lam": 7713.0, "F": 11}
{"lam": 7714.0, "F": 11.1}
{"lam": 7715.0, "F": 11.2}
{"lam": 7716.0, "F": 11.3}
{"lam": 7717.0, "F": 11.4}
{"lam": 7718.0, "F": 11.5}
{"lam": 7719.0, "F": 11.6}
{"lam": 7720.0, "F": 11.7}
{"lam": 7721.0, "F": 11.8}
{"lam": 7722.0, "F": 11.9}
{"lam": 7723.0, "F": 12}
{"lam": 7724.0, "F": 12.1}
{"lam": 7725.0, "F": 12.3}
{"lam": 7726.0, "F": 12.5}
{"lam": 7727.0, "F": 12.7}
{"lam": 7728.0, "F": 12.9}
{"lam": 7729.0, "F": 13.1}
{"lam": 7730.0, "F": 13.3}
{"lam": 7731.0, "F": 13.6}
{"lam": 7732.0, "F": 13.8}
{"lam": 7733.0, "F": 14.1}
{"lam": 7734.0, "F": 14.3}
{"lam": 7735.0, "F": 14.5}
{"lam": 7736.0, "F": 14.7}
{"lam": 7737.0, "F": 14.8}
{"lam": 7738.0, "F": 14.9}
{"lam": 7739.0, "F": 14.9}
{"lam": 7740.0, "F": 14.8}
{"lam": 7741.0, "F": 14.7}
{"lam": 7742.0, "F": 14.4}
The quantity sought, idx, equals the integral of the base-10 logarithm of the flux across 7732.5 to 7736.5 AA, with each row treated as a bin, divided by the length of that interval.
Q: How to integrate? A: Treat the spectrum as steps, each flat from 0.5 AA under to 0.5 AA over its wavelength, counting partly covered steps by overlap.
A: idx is 1.16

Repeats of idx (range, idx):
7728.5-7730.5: 1.12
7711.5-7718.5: 1.05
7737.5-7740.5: 1.17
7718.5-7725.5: 1.08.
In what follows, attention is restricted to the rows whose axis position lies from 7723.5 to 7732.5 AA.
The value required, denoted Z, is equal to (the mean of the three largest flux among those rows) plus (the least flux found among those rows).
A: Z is 25.7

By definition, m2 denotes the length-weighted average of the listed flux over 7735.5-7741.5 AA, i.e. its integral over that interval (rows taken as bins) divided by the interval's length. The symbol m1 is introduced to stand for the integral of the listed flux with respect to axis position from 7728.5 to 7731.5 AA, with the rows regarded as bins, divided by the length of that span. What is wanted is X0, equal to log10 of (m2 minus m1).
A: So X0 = 0.2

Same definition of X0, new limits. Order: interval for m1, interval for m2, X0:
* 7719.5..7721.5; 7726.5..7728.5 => 0.0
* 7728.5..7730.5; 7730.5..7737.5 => 0.0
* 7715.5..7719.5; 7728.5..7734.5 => 0.4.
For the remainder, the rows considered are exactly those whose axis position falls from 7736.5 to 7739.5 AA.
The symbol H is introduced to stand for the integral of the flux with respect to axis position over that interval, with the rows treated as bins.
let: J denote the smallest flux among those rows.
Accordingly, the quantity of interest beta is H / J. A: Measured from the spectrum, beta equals 3.0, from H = 45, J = 14.8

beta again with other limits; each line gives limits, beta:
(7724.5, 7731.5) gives 7.3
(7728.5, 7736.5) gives 8.5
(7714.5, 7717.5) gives 3.0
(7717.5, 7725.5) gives 8.3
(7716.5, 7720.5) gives 4.1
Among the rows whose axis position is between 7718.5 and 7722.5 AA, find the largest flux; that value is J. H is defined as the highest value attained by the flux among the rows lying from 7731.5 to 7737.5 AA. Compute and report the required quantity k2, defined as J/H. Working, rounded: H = 14.8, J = 11.9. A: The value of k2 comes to 0.80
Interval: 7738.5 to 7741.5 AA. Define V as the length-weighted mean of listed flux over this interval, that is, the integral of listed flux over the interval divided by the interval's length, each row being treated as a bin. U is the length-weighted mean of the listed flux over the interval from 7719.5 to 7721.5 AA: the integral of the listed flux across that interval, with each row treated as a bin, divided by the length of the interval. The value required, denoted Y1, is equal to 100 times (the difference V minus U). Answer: 305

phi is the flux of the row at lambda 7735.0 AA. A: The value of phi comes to 14.5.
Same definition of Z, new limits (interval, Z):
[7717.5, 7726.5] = 23.8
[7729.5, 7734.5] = 27.4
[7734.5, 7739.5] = 29.4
